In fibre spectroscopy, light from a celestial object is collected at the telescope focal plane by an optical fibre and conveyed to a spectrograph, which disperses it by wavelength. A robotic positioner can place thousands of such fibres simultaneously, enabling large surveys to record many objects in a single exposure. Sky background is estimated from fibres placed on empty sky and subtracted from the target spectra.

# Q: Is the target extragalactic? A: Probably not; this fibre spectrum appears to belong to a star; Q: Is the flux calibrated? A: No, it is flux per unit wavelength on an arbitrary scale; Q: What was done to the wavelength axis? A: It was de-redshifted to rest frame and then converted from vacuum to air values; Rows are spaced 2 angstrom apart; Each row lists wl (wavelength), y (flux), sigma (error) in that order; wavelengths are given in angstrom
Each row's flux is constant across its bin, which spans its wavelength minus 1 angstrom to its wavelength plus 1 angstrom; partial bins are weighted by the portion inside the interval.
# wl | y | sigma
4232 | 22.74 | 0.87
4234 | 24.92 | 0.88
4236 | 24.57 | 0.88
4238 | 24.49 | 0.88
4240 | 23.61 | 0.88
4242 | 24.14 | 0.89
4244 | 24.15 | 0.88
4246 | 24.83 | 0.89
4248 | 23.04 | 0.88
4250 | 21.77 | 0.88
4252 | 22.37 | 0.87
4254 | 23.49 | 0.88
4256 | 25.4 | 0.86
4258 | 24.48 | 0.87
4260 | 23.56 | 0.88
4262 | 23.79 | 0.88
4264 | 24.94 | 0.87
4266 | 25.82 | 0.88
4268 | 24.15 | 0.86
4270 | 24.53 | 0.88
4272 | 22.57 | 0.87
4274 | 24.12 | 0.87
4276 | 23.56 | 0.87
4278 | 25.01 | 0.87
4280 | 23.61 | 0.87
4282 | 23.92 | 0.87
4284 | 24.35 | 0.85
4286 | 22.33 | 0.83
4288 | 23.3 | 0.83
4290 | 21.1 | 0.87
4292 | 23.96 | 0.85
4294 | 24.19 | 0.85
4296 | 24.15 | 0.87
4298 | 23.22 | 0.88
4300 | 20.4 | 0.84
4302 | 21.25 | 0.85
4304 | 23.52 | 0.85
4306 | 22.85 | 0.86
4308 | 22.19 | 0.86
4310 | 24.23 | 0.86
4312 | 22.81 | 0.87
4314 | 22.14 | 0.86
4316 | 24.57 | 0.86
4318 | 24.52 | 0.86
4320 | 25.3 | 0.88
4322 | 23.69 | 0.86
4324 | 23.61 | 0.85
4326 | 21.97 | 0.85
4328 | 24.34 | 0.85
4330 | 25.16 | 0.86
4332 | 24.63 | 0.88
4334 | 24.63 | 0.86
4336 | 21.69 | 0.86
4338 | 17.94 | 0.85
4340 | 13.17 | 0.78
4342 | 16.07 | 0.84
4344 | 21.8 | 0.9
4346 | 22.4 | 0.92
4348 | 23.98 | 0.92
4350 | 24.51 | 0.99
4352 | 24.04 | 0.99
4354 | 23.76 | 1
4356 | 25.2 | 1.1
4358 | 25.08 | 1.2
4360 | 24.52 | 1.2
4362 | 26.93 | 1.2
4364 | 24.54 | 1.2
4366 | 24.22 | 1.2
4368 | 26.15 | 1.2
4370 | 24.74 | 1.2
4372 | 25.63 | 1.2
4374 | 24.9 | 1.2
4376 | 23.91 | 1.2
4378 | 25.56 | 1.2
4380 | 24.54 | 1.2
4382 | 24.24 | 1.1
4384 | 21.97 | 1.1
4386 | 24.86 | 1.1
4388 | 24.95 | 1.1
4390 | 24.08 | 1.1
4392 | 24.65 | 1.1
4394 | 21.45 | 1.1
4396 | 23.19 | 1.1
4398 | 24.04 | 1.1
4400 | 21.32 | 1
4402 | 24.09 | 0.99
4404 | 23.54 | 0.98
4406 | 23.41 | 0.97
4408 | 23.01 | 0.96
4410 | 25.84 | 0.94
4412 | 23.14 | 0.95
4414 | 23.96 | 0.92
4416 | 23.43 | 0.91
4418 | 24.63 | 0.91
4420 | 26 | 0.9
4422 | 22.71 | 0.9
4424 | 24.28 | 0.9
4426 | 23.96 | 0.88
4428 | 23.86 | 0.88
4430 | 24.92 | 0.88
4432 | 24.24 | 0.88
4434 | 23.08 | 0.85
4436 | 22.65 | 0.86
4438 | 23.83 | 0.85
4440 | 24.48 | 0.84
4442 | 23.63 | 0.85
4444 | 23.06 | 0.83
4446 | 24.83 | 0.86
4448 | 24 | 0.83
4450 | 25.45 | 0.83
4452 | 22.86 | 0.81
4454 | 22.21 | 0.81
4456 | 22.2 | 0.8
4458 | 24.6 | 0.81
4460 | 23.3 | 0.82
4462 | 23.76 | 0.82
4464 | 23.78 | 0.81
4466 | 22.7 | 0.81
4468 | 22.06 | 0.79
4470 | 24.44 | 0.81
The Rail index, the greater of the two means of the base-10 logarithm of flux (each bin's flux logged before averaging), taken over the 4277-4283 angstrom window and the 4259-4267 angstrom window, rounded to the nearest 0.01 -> 1.39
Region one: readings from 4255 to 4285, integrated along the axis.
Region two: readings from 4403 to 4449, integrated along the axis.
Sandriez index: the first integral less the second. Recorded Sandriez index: -373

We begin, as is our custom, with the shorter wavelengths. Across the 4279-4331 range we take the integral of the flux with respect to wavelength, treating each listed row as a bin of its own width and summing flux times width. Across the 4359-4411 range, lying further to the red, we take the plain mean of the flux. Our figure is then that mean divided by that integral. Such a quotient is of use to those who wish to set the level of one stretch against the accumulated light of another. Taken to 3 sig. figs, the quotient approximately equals 0.0200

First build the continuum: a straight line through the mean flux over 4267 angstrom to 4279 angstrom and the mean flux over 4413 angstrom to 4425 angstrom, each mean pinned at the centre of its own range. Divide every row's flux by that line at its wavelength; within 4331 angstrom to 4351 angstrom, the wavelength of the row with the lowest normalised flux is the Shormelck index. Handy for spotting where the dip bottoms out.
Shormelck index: 4340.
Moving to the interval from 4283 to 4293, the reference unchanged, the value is 4290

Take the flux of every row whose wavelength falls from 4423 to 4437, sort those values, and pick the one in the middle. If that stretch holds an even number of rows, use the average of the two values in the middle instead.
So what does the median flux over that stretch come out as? 24.0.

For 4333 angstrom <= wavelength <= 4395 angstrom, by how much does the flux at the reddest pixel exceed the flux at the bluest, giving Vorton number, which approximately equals -3.2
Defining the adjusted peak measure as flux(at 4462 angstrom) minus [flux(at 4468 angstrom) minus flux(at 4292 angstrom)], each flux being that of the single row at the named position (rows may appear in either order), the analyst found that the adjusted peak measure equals 25.7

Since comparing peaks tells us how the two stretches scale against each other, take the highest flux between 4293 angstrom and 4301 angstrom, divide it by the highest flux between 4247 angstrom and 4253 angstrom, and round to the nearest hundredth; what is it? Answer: 1.05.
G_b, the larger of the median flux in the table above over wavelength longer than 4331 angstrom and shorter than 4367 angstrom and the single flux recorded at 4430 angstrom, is 24.9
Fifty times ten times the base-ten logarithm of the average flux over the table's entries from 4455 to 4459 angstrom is 685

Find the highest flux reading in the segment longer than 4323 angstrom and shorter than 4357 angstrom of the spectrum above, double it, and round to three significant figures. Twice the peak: 50.4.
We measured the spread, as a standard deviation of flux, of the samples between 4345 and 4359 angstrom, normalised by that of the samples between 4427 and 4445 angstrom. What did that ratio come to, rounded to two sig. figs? 1.3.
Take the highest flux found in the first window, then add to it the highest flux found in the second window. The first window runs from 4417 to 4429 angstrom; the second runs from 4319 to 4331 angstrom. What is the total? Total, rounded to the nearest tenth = 51.3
